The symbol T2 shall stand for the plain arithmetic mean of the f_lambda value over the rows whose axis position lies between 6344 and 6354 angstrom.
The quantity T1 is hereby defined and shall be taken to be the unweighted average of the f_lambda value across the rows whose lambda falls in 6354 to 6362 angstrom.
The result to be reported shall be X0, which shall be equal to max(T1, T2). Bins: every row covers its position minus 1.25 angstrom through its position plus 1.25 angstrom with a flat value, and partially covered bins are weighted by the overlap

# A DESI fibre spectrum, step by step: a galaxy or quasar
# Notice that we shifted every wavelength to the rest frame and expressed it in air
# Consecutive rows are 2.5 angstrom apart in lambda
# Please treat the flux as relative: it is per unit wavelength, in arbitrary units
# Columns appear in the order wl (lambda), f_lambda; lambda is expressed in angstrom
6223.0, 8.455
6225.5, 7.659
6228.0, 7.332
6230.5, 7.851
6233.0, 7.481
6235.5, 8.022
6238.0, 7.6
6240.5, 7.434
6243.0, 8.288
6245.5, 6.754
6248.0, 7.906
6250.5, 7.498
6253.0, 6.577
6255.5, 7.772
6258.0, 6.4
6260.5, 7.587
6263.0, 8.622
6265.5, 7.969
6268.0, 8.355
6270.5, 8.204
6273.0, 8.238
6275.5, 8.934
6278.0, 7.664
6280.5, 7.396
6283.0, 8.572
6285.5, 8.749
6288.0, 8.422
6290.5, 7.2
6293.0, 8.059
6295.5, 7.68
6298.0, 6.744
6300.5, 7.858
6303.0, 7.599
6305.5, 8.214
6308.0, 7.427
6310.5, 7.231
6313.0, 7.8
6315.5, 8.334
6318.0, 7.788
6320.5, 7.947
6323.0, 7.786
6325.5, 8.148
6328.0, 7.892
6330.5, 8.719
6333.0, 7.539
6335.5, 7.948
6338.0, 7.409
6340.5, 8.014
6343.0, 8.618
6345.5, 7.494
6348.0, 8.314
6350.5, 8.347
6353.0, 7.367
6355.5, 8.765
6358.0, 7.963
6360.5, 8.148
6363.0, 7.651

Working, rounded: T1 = 8.29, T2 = 7.9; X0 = 8.29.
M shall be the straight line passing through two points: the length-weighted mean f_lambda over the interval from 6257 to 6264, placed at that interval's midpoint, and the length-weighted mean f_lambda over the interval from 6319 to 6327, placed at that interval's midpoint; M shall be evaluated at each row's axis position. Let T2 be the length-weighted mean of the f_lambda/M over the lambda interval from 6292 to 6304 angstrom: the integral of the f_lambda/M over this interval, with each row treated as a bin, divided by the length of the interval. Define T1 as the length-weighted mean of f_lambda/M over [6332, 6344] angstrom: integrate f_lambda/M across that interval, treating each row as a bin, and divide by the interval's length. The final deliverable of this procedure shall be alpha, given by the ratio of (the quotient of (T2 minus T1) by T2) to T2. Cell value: -0.01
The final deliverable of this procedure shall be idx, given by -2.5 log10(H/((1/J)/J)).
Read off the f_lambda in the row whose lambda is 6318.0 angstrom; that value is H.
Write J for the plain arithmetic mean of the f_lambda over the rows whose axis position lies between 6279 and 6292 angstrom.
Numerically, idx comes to -6.76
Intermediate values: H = 7.788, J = 8.1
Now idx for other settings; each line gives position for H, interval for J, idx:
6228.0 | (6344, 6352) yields -6.69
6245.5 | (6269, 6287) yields -6.66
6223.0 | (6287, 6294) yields -6.80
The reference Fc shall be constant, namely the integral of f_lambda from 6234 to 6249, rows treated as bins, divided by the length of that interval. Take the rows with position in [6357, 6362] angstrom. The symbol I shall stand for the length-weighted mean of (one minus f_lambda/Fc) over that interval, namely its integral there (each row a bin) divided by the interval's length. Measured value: -0.05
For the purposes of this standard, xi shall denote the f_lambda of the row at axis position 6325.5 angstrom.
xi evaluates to 8.148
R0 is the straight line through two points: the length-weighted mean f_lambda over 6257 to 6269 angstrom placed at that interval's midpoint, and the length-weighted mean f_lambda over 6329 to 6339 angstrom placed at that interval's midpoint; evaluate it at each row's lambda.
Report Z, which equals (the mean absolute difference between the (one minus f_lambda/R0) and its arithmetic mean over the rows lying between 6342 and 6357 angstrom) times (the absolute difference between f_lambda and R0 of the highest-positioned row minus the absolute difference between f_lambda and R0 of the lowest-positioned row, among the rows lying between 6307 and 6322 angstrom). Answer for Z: -0.024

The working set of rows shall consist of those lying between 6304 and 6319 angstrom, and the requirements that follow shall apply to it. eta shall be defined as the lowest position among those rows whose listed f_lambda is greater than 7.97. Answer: 6305.5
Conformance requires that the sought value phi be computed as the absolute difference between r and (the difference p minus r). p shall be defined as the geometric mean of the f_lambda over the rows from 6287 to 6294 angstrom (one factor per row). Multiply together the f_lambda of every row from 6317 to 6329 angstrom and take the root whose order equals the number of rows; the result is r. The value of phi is 7.9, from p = 7.9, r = 7.9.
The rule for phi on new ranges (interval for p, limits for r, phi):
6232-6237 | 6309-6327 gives 8.0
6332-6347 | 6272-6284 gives 8.5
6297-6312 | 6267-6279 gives 9.0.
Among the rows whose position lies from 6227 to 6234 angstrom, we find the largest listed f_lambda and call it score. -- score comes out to 7.851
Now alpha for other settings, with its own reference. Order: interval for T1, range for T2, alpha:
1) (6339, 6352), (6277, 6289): 0.05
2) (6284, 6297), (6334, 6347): -0.06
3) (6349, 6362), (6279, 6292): 0.05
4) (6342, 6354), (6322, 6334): 0.02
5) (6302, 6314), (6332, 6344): 0.01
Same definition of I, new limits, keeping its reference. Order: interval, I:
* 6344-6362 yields -0.05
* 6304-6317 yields -0.02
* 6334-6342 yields -0.02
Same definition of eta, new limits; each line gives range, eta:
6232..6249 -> 6235.5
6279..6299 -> 6283.0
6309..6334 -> 6315.5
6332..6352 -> 6340.5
